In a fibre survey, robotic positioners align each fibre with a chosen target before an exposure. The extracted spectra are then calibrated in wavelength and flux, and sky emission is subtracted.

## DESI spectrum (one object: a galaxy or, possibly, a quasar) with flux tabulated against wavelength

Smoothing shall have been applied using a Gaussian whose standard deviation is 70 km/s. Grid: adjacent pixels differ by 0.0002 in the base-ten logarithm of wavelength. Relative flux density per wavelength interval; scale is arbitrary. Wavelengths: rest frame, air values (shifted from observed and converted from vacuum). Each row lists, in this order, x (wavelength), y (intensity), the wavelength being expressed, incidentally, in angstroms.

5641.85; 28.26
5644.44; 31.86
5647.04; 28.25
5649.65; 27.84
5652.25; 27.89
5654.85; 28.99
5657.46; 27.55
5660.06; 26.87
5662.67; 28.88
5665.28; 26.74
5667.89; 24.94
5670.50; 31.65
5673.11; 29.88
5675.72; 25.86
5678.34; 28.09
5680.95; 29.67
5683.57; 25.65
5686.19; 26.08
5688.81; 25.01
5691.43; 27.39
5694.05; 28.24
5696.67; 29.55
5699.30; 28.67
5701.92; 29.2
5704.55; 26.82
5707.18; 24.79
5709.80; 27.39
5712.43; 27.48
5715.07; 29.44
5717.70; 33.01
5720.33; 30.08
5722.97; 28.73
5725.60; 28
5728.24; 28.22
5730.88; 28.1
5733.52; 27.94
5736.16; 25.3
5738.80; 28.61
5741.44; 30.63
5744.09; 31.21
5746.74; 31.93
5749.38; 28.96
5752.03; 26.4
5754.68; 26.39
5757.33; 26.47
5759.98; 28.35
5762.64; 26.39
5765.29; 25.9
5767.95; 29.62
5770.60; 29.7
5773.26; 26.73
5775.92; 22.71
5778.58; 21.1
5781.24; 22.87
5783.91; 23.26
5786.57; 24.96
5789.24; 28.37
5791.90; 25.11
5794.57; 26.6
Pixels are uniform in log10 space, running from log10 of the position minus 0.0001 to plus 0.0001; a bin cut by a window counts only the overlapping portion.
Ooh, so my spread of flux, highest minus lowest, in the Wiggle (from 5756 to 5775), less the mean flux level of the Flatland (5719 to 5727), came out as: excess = -25.1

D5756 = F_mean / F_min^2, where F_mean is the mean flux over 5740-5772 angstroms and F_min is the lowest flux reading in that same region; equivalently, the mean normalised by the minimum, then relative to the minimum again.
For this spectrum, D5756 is 0.0425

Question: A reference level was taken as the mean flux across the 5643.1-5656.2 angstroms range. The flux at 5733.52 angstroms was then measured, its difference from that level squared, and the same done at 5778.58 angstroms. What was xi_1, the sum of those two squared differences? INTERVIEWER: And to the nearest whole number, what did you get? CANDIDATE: 63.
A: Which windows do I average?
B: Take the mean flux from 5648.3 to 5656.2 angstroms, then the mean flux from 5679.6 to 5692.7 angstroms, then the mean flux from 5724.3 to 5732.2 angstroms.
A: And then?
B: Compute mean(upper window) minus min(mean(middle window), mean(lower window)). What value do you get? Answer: 1.3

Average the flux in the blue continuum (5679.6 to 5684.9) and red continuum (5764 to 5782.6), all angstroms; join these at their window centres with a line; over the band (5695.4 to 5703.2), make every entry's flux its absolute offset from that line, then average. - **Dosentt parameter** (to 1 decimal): 1.9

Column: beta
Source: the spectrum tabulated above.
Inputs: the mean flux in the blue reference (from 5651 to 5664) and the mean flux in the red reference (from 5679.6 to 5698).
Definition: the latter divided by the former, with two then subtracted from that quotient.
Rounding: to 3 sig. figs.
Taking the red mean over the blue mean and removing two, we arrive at -1.02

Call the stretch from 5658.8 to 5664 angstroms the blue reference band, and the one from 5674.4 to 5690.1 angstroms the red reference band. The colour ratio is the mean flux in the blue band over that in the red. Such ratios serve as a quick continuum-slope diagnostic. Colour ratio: 1.04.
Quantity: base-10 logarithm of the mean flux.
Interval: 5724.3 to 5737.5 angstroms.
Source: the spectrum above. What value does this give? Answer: 1.44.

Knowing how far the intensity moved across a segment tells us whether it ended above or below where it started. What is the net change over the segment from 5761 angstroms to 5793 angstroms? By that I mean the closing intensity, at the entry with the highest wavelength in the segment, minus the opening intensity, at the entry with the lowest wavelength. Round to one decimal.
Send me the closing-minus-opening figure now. -1.3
